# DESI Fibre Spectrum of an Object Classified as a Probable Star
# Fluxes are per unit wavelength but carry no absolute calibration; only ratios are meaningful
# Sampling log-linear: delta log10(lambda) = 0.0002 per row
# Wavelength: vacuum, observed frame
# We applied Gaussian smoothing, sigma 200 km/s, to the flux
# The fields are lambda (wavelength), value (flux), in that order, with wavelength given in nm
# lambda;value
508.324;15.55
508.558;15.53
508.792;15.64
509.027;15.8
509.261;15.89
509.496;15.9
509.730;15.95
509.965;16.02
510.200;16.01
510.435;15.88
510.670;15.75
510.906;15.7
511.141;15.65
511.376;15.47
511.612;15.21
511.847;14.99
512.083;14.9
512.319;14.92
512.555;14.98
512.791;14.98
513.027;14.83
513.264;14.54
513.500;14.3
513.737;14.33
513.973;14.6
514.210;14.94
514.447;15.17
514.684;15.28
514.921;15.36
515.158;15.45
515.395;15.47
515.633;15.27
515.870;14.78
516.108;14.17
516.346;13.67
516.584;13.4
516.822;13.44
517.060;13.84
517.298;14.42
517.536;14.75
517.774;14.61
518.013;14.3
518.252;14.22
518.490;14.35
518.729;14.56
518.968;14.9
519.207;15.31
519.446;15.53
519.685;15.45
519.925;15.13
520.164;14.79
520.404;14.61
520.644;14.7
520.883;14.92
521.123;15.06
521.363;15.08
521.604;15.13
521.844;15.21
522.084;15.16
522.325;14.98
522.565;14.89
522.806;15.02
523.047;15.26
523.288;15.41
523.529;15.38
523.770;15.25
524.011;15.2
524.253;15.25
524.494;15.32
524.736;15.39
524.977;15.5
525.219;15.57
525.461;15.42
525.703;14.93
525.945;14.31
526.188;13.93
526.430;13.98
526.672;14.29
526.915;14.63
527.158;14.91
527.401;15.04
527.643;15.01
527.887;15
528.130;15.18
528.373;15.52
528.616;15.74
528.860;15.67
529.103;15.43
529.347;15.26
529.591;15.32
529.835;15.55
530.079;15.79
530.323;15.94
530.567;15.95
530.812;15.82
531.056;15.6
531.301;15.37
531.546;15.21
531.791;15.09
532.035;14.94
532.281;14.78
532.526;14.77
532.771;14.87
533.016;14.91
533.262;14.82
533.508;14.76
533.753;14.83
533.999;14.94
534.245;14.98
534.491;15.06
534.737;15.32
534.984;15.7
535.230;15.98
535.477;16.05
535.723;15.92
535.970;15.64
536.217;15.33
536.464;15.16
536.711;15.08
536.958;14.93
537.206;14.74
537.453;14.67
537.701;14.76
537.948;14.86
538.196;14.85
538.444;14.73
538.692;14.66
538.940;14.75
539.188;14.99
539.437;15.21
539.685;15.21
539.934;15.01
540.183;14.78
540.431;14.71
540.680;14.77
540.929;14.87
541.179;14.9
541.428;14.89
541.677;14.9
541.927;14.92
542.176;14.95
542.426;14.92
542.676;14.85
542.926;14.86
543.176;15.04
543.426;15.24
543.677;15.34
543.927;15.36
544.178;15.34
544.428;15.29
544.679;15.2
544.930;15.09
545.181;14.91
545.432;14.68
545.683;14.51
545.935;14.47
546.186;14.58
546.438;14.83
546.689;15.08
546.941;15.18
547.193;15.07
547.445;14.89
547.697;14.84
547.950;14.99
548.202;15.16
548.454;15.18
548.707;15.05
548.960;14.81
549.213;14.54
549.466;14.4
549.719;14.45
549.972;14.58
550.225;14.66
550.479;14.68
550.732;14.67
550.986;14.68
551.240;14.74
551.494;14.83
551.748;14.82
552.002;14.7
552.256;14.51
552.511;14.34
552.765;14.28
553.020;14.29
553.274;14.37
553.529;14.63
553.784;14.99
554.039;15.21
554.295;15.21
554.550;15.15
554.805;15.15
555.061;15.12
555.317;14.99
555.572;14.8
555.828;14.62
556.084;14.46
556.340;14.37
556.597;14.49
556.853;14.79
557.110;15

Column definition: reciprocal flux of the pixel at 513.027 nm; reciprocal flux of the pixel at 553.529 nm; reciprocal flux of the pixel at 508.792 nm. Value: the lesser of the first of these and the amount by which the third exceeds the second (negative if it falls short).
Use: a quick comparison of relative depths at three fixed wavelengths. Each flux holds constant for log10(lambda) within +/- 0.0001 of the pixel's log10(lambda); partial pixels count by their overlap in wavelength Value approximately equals -0.0044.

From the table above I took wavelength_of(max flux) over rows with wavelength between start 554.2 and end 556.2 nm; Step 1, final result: 554.295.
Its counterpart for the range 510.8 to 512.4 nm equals 510.906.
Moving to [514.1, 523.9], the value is 519.446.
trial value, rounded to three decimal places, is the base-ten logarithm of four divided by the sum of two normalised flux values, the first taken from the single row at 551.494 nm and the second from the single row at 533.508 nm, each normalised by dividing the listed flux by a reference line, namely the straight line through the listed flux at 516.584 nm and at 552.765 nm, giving 0.278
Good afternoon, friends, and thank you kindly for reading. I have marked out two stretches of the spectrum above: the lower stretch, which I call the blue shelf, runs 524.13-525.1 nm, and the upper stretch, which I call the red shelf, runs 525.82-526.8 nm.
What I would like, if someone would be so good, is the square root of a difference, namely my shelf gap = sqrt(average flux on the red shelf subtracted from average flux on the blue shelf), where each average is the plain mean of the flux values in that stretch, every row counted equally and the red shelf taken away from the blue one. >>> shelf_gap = 1.11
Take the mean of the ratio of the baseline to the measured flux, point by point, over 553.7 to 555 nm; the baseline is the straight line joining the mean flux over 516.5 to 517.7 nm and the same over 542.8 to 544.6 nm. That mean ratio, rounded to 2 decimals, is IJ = 1.04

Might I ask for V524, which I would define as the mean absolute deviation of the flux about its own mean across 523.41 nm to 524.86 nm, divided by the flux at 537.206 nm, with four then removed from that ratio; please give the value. -3.996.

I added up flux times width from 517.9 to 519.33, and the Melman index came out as 20.9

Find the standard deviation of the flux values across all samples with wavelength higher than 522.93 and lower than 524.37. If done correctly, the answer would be 0.08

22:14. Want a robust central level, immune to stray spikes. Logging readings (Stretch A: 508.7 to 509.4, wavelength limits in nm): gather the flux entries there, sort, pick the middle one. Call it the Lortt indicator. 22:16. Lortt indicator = 15.8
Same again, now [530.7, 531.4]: 15.6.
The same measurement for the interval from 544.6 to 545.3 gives 15.1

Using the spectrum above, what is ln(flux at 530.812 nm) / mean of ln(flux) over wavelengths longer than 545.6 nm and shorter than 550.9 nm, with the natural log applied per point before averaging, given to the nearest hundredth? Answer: 1.03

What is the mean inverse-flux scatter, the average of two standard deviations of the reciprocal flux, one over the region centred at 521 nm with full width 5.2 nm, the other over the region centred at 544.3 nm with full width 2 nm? 0.0010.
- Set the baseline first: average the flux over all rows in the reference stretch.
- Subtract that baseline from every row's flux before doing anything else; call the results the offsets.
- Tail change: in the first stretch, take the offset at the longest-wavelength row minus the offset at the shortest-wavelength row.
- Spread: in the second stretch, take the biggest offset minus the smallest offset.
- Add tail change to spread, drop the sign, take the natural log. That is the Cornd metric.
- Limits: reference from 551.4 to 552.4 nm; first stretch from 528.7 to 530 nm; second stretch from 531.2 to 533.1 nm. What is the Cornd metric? -0.7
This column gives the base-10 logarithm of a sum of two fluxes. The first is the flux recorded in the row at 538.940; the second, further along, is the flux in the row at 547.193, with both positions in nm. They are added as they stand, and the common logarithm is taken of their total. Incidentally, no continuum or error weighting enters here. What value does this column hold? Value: 1.47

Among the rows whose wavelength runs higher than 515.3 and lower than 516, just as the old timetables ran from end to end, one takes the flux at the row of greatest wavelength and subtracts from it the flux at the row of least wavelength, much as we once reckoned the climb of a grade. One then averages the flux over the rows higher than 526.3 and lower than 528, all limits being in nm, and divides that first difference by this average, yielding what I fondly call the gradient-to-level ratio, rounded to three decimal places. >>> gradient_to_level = -0.047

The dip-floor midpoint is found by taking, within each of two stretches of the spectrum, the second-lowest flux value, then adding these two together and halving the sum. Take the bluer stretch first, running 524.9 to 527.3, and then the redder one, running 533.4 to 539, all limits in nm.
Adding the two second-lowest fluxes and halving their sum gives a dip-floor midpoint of 14.3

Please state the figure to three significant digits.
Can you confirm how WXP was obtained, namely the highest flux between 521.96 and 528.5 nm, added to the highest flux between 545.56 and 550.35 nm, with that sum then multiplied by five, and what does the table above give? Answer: 154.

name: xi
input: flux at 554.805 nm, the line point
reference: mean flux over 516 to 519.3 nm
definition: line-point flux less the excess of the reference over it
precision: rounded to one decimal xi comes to 16.0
